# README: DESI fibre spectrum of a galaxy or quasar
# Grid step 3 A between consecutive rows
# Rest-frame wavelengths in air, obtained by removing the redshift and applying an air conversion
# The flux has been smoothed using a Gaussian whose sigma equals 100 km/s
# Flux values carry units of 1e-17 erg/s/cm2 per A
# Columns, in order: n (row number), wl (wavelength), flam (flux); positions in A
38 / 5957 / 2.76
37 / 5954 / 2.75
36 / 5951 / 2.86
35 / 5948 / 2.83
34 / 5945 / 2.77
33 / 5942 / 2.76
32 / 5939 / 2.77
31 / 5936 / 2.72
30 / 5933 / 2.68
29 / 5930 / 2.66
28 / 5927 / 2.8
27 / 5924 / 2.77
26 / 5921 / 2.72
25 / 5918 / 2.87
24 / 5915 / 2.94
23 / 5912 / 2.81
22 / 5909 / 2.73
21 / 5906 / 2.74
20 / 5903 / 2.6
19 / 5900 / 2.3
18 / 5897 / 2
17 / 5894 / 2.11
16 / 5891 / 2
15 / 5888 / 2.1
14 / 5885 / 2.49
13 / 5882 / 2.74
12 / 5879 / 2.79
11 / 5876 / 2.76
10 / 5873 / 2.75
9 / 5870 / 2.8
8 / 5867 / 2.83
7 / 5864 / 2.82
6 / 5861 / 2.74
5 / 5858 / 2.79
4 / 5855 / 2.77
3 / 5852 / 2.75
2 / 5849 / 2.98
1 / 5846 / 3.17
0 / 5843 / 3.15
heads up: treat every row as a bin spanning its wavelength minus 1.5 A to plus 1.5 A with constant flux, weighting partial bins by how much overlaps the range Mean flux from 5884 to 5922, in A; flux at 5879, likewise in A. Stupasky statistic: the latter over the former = 1.12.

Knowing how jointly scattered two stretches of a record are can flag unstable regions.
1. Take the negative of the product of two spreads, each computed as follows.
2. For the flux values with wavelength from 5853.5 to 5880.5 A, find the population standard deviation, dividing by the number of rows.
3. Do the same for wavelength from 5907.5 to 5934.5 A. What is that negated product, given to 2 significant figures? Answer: -0.0025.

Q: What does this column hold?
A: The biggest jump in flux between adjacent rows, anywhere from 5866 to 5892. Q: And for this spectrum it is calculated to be 0.39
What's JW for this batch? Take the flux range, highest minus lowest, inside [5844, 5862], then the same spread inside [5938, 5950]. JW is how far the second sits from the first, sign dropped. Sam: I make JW 0.4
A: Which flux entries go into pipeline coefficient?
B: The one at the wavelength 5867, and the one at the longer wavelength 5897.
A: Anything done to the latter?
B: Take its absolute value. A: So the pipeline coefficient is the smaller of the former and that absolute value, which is 2.00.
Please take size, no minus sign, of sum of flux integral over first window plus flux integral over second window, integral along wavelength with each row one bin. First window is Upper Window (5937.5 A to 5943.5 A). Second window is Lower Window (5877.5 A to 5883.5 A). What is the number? 33.2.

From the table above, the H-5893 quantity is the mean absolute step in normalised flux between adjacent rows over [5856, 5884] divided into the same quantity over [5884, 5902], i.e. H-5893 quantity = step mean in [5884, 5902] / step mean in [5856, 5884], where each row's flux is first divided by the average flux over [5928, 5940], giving 5.21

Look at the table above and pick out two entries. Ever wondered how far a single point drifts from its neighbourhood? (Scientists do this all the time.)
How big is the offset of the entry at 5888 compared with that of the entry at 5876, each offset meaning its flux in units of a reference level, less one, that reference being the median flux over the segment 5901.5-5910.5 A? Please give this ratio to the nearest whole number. -21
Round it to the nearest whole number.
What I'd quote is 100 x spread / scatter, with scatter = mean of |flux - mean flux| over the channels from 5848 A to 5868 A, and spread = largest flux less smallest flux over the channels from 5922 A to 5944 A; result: 250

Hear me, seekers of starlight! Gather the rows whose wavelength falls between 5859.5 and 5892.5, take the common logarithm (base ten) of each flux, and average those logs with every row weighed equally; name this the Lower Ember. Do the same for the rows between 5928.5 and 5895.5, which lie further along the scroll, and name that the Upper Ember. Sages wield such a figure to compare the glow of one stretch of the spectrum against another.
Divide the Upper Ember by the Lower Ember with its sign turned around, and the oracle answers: -1.02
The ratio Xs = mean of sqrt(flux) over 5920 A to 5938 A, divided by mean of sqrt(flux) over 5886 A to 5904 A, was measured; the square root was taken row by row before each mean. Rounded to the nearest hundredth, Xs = 1.12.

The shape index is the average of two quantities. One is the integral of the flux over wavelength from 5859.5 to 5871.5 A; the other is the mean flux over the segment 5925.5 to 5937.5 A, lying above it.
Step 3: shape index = 18.1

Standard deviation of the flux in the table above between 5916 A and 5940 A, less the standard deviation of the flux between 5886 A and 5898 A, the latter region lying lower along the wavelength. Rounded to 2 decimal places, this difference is 0.01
